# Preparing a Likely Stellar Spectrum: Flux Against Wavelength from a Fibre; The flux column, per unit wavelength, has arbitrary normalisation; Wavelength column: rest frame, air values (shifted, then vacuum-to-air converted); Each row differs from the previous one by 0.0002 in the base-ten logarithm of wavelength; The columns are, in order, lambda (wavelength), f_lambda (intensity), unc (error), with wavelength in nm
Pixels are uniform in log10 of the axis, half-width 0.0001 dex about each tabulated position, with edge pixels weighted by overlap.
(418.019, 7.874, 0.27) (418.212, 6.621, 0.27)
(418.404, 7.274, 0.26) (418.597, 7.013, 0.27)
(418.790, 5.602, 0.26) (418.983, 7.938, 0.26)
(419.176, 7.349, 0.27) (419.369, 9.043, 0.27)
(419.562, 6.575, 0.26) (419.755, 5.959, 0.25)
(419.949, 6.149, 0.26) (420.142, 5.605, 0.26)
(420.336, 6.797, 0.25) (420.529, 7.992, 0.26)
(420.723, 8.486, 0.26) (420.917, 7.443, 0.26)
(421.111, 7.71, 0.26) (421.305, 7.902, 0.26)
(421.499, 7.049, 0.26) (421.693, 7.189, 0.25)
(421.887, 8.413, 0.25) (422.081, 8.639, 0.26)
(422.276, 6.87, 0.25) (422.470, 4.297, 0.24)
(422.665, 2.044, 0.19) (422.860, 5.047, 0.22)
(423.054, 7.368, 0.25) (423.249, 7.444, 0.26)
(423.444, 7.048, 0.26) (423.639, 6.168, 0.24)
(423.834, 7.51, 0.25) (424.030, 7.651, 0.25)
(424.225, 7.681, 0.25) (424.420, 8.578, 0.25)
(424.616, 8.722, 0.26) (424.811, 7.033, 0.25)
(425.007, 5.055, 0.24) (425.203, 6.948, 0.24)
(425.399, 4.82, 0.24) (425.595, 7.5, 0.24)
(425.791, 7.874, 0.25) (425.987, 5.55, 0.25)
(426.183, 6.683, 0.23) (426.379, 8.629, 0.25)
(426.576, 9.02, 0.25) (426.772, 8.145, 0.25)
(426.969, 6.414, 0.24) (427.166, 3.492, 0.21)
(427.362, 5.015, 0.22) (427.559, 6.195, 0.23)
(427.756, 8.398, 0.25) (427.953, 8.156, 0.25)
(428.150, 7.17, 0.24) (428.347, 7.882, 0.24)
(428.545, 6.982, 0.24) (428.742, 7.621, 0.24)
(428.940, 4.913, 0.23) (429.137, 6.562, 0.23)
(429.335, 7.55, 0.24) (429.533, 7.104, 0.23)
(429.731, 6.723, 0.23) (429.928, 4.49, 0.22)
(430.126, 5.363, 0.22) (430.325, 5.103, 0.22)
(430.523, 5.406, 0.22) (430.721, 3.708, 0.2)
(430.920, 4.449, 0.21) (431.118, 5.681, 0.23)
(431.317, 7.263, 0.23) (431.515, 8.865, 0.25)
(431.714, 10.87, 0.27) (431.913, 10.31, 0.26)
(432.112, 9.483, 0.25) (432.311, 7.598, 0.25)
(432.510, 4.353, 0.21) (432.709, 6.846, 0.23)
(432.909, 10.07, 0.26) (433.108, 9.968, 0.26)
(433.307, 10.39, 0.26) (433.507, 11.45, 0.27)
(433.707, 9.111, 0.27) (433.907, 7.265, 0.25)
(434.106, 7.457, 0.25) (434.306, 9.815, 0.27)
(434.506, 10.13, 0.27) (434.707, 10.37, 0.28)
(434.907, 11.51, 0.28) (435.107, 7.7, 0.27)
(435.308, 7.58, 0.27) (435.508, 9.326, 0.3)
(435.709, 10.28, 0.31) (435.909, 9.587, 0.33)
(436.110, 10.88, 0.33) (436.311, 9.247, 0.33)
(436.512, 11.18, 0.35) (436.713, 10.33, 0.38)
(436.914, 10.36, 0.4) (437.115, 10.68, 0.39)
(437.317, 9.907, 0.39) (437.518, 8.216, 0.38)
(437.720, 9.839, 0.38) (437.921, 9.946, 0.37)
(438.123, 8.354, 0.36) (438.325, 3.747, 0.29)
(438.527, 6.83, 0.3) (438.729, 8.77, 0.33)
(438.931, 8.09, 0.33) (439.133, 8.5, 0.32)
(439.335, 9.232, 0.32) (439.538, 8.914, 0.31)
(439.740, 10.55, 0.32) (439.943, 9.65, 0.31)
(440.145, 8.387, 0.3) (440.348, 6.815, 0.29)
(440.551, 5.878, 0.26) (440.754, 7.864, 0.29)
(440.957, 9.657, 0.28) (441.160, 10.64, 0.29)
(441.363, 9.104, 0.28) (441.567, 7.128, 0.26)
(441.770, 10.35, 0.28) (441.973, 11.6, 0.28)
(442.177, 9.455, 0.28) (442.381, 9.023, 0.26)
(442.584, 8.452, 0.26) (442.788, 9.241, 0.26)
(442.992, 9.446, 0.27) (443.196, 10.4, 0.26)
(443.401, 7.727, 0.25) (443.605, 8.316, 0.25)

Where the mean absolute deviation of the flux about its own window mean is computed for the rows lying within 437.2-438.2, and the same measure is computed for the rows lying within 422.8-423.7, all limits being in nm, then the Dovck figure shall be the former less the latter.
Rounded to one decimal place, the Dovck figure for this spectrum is 0.0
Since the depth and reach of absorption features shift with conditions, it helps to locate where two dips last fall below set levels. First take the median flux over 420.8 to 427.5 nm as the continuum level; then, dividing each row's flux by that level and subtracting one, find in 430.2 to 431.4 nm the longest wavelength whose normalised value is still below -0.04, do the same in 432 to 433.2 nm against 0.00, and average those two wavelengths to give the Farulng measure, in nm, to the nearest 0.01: 431.91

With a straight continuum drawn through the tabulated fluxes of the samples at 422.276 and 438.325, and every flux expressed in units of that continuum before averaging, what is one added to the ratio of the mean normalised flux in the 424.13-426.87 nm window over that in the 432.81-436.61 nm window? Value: 1.5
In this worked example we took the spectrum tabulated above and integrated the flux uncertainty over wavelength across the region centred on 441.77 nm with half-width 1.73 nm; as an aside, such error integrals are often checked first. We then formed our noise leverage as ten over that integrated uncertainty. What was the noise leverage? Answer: 10.6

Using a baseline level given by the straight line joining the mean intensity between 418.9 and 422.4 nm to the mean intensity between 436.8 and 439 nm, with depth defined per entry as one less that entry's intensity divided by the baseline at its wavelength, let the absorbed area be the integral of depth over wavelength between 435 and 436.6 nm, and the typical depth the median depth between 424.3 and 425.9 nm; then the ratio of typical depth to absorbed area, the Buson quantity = -0.3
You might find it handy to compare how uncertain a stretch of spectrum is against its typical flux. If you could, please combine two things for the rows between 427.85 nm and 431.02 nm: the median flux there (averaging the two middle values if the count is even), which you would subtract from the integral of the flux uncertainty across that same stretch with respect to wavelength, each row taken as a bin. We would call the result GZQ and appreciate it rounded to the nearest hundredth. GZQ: -5.92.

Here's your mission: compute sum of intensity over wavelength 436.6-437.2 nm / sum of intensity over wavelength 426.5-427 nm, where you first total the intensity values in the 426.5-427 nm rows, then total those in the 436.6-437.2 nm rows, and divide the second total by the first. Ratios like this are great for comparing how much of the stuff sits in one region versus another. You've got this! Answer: 1.33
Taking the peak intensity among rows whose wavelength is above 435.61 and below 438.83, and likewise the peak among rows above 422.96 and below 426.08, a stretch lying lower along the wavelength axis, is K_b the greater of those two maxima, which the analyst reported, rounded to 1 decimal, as 11.2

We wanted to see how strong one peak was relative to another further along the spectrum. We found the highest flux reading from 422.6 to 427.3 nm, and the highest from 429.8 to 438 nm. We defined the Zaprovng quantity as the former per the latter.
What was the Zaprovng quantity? 0.78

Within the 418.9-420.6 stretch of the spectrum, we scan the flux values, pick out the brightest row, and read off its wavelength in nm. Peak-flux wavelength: 419.369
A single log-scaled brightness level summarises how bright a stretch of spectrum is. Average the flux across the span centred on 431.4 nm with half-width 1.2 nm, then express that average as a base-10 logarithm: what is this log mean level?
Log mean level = 0.840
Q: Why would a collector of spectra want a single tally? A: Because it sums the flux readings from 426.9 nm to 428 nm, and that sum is 38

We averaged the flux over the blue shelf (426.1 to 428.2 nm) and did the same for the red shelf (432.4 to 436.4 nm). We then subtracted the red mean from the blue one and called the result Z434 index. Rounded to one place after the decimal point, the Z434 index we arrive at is -2.1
